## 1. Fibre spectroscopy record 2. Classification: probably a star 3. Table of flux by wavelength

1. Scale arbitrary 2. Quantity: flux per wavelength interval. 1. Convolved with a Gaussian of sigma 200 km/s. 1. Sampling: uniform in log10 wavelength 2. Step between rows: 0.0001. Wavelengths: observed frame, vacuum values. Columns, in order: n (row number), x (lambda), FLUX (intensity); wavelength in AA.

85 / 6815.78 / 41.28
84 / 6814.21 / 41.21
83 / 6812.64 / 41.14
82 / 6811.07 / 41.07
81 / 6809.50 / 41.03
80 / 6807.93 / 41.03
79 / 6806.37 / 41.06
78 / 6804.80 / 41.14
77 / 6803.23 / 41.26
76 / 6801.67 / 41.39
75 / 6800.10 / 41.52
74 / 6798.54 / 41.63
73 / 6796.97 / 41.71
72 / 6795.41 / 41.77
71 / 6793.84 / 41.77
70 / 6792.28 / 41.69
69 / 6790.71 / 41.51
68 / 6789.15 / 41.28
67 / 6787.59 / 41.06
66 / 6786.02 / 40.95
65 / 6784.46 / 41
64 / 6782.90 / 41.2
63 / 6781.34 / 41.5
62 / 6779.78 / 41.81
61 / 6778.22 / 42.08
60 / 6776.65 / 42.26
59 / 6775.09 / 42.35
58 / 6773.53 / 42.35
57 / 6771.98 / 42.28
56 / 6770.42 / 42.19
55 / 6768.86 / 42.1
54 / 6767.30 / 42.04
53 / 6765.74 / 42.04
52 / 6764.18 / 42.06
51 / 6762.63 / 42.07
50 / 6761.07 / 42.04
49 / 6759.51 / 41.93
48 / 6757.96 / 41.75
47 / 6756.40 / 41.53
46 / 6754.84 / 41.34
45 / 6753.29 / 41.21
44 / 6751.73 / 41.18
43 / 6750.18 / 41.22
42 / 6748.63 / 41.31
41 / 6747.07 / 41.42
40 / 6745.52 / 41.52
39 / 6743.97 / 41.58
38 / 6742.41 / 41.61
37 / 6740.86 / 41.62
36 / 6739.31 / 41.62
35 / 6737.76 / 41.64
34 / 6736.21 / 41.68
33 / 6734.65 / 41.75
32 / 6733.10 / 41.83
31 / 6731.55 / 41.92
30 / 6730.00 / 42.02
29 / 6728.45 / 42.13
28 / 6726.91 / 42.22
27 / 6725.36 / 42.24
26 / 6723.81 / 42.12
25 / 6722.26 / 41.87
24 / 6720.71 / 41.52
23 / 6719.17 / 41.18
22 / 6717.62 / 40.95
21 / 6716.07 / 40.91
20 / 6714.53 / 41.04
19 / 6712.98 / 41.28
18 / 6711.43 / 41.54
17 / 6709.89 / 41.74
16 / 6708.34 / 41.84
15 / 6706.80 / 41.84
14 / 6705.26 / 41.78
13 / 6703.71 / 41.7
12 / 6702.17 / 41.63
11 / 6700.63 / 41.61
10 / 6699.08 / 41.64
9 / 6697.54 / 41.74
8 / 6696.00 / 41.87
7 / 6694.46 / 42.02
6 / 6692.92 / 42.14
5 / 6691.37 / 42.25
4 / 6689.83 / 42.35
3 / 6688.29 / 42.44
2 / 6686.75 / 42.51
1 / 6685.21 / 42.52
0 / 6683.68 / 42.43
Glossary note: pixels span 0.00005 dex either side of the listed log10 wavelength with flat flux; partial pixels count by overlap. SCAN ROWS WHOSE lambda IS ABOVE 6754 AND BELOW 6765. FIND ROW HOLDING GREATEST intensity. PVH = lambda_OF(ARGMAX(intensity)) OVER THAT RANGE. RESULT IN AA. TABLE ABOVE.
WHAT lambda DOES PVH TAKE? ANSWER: 6762.63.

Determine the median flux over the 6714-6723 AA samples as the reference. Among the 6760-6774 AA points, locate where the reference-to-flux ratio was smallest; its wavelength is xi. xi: 6773.53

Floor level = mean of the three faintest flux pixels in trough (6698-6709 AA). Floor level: 41.6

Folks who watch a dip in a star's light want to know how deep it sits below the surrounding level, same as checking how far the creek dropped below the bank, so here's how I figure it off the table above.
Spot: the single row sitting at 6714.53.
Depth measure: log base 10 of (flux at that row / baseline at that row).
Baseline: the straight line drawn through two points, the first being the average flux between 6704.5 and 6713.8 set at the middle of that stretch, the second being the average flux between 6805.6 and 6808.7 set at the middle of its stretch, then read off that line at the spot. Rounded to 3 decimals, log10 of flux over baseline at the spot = -0.006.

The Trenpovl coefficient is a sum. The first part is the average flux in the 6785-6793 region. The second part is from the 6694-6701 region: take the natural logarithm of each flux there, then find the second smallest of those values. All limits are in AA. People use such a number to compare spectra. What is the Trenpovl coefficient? 45.0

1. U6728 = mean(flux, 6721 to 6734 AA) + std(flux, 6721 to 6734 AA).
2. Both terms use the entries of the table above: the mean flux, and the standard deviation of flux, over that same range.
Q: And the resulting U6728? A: 42.2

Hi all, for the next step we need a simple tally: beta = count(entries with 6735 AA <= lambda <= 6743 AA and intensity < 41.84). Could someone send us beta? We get 5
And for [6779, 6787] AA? 5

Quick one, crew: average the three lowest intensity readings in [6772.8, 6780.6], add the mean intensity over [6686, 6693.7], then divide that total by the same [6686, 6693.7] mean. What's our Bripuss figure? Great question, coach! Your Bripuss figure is 1.99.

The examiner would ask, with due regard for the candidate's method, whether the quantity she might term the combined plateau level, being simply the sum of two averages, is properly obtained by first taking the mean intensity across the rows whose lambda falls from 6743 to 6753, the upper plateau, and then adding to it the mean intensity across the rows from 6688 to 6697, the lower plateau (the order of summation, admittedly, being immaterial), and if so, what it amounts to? 83.5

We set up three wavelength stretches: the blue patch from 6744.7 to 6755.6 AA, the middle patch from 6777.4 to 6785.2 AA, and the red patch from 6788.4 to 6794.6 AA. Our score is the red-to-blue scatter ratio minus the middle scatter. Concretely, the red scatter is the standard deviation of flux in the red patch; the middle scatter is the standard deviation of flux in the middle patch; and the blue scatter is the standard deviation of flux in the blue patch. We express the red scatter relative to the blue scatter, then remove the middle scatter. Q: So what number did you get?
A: 1.3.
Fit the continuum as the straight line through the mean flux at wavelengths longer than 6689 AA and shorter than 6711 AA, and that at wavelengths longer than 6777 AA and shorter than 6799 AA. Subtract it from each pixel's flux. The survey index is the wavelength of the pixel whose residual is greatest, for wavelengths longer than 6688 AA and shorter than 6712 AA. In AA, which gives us 6688.29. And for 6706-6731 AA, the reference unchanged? 6725.36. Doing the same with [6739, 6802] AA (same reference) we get 6775.09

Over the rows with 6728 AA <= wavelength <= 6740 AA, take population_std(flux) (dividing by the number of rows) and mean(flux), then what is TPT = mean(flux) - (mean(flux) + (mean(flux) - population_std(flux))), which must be -41.6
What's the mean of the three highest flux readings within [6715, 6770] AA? 42.2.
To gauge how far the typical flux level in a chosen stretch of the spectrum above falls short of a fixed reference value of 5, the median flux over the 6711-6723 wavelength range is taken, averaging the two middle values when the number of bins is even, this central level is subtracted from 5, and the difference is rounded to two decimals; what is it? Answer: -36.23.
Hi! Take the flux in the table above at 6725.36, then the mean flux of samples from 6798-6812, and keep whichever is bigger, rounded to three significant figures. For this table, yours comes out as 42.2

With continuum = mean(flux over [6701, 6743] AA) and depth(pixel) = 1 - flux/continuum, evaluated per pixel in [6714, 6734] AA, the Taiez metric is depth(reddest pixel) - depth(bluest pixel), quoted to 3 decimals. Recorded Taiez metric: -0.019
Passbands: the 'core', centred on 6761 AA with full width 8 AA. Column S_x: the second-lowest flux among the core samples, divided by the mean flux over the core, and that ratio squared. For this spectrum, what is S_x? 0.998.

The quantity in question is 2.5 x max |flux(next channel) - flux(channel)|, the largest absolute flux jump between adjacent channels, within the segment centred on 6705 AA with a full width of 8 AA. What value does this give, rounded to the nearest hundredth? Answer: 0.20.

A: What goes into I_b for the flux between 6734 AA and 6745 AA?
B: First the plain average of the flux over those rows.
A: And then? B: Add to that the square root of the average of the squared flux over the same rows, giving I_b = 83.3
